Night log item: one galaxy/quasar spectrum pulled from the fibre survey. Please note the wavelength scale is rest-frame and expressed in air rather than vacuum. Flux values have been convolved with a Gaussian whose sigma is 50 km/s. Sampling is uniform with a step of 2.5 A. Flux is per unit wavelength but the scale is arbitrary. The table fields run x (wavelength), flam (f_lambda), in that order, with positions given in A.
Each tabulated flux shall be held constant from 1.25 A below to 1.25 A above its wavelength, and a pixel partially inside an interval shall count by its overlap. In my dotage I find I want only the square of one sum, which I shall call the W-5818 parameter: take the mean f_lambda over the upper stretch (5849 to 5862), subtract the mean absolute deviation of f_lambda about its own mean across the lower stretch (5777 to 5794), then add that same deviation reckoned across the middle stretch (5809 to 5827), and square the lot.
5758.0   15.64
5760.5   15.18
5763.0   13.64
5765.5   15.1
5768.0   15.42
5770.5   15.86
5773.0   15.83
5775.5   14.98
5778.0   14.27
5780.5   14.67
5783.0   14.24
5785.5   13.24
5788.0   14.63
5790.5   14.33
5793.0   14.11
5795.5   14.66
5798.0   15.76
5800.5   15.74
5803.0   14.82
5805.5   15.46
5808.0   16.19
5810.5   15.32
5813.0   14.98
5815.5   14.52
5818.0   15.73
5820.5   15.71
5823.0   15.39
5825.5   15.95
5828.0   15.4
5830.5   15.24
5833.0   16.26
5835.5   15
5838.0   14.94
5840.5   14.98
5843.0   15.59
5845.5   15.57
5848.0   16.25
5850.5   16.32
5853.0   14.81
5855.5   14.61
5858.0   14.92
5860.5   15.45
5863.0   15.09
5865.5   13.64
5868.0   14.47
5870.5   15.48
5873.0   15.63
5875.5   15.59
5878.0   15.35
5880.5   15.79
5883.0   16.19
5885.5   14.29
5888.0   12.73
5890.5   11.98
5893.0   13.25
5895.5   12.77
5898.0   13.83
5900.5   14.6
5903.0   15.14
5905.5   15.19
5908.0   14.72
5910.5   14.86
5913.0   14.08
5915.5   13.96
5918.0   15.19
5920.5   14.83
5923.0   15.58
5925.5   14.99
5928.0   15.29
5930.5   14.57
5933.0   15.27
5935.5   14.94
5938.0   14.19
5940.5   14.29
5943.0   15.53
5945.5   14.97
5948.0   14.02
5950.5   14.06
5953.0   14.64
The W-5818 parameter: 234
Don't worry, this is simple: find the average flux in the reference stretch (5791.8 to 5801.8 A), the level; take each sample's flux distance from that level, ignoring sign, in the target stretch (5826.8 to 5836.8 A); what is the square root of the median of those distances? 0.50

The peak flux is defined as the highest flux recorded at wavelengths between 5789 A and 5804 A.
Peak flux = 15.76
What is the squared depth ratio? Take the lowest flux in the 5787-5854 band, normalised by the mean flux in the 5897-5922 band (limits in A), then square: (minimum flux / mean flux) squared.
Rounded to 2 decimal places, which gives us 0.93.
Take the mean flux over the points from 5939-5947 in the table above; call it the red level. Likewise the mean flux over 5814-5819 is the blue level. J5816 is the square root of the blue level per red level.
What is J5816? 1.01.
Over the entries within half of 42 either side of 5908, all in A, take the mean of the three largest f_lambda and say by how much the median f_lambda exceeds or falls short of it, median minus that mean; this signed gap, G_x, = -0.63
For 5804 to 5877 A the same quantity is -0.88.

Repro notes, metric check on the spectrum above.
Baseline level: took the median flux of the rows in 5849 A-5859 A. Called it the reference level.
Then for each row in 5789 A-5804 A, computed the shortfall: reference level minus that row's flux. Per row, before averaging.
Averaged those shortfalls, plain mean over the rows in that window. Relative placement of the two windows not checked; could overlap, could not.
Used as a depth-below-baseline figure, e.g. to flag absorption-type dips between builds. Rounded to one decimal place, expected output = 0.0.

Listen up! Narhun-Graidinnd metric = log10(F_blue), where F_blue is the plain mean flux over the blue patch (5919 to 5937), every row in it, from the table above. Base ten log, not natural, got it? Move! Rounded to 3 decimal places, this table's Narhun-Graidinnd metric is 1.178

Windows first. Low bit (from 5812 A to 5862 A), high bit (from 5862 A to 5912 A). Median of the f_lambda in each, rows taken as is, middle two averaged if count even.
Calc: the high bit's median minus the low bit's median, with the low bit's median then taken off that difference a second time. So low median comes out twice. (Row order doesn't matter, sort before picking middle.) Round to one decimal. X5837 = -16.0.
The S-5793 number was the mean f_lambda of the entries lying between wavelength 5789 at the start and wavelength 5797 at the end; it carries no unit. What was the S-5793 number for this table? 14.4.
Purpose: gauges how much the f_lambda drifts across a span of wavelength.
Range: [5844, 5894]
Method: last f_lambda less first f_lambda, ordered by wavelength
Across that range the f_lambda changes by -2.3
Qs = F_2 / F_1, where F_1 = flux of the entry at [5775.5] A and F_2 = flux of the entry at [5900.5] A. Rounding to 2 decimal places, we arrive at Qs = 0.97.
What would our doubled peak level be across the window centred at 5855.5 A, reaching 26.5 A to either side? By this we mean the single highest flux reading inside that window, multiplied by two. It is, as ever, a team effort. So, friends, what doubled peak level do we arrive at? 32.6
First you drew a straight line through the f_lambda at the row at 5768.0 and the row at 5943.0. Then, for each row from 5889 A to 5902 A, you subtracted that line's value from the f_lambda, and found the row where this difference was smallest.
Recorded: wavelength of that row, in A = 5890.5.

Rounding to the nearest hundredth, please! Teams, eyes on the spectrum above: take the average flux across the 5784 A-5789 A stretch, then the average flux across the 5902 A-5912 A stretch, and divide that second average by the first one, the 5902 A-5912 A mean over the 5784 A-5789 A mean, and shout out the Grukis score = 1.07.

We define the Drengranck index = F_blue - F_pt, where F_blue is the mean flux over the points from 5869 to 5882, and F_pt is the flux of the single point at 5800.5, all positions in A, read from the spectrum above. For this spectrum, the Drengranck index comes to -0.2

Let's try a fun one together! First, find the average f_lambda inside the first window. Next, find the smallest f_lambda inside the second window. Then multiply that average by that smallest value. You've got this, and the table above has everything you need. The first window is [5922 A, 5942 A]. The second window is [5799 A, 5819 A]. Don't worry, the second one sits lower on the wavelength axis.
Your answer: 216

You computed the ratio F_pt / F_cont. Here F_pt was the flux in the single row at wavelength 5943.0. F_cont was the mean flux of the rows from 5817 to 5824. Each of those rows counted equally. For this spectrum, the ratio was 0.995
